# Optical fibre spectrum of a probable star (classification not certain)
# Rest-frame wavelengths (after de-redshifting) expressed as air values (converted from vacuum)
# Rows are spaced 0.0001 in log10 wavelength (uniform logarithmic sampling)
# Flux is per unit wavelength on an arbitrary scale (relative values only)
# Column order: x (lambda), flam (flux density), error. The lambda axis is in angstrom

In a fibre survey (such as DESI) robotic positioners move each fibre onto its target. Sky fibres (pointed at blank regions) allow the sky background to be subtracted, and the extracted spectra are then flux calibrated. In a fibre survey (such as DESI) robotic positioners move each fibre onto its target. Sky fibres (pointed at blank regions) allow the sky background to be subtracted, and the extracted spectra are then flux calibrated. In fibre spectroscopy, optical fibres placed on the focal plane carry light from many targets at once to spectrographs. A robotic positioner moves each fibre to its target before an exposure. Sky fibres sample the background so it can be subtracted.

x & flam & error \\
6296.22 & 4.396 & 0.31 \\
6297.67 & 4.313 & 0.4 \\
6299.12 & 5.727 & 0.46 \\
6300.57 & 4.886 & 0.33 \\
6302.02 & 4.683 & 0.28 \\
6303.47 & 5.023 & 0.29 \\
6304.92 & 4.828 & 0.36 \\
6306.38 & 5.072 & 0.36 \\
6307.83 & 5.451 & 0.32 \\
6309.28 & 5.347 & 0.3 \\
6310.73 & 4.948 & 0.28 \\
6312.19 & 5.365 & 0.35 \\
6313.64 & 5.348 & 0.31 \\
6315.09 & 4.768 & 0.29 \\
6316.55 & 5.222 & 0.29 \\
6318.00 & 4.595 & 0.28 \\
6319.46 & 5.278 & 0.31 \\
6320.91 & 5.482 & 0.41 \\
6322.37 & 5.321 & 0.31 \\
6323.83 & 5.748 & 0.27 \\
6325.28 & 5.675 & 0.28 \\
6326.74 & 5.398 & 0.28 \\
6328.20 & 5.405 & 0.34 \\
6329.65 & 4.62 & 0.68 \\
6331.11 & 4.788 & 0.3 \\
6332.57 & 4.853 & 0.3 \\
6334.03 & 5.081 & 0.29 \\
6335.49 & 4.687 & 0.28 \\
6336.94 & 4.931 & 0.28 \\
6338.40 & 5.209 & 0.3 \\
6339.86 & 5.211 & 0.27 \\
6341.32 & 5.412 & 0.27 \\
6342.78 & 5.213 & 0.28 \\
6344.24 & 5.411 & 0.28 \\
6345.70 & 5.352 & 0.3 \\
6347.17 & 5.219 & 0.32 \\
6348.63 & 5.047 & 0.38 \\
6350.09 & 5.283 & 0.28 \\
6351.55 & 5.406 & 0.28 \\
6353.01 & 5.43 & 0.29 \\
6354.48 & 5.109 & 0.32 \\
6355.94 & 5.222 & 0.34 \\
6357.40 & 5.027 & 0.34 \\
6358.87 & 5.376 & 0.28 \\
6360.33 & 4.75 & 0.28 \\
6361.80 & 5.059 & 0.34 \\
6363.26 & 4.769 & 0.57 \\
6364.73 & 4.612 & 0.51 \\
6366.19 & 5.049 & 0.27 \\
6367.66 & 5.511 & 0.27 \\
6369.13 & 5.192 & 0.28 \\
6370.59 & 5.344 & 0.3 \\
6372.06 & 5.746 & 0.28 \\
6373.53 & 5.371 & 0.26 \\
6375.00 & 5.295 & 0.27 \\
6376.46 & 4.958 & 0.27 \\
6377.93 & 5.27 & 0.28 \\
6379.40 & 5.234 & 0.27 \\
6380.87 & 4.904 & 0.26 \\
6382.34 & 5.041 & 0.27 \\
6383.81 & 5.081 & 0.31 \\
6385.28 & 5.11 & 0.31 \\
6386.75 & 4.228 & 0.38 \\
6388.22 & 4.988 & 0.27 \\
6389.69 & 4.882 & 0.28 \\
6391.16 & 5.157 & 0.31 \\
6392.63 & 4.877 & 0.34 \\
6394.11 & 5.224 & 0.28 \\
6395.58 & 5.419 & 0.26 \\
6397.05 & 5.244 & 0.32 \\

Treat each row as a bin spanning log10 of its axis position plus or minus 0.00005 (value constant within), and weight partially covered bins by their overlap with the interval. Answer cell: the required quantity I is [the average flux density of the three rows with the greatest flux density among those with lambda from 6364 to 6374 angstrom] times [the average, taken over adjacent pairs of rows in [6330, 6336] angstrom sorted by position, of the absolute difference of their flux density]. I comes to 1.3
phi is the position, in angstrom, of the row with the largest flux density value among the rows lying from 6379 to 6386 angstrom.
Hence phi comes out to 6379.40 angstrom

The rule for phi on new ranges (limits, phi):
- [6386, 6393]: 6391.16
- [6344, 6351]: 6344.24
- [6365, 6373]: 6372.06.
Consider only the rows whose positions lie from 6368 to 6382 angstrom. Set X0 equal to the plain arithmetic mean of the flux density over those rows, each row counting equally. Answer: 5.26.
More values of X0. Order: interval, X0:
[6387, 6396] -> 5.09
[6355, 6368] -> 5.04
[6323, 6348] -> 5.19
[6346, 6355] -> 5.25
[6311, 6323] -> 5.17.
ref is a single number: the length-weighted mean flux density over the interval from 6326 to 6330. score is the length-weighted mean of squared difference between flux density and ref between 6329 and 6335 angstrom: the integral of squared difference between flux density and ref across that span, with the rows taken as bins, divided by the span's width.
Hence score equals 0.16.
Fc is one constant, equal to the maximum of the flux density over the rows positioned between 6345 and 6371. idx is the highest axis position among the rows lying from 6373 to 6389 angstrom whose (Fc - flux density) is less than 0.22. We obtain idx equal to 6375.00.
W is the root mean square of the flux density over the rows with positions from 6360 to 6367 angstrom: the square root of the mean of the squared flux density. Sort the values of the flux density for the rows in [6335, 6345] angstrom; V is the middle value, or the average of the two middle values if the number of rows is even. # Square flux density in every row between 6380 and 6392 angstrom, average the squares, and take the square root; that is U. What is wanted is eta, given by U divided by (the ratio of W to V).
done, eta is 5.30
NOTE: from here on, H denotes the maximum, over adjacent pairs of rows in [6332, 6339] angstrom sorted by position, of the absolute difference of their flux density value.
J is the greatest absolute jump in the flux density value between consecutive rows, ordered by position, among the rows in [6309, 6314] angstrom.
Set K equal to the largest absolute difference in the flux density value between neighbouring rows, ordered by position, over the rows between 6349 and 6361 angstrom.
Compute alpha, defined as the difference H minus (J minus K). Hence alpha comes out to 0.6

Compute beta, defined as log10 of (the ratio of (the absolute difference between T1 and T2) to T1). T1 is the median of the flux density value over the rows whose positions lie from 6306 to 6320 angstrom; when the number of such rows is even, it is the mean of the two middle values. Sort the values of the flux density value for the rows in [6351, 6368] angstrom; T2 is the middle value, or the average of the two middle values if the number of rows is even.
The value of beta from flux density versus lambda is -1.50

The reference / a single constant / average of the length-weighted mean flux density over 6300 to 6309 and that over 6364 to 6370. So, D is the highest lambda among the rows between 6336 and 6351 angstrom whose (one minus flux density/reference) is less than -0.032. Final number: 6350.09 angstrom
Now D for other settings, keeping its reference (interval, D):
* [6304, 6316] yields 6313.64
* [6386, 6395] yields 6394.11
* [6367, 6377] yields 6375.00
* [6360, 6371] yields 6370.59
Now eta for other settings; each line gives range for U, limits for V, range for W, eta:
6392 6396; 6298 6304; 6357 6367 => 5.18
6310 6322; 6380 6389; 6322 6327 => 4.65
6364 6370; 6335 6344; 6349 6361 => 5.11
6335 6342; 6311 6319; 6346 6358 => 5.10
